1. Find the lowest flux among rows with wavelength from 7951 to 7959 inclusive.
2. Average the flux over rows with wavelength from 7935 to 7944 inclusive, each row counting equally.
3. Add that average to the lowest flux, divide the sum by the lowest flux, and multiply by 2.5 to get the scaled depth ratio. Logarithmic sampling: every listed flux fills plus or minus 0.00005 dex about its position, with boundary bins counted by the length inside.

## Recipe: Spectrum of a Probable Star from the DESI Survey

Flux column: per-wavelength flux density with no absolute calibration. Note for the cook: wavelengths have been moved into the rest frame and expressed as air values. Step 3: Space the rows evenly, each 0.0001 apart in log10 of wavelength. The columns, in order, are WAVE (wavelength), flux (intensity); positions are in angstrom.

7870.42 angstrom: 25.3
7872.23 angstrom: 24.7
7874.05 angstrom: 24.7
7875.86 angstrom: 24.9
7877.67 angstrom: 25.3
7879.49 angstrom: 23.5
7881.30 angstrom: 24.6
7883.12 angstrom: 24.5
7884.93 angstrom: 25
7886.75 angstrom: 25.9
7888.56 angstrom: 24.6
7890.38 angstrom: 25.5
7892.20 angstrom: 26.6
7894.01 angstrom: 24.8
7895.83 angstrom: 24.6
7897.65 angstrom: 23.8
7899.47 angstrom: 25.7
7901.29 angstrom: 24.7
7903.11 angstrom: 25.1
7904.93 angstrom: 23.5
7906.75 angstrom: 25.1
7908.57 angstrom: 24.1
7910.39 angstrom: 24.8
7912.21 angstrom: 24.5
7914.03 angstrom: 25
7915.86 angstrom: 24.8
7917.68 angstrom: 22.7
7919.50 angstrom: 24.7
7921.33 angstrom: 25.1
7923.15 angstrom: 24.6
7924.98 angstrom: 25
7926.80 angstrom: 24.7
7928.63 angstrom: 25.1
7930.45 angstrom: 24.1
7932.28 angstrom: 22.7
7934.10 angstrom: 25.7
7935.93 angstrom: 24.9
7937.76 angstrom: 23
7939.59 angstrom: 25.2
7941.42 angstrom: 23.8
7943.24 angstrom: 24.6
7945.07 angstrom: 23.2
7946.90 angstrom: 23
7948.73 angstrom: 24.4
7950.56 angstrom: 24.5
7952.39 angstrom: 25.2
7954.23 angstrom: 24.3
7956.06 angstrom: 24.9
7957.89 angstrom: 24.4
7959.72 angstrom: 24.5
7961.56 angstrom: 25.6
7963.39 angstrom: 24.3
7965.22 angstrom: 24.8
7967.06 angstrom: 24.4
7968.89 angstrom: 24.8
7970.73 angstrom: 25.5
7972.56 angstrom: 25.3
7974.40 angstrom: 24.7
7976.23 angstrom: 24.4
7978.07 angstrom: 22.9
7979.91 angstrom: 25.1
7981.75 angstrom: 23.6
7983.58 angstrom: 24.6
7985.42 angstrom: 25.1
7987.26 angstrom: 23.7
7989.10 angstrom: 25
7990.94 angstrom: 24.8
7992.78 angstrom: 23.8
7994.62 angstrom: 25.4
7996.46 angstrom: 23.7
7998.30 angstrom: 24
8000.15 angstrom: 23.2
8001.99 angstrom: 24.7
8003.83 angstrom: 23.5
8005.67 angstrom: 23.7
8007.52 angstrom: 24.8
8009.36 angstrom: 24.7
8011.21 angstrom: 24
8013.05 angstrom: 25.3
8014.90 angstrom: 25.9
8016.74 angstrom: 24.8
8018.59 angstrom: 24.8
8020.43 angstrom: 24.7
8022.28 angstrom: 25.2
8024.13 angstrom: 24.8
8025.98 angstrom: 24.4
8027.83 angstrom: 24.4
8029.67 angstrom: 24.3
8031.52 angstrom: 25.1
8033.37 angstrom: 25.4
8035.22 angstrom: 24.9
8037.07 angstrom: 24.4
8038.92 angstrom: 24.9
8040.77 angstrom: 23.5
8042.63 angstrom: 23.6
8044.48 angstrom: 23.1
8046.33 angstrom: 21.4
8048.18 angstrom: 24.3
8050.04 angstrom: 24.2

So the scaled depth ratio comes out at 5.00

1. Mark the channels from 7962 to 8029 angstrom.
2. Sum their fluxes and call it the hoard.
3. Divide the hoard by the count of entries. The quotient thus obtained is 24.5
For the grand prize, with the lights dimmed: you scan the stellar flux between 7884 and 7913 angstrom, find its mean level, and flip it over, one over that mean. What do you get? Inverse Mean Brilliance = 0.0402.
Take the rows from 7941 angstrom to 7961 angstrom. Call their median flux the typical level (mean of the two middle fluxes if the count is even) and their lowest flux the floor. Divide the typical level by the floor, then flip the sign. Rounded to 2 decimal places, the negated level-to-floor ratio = -1.06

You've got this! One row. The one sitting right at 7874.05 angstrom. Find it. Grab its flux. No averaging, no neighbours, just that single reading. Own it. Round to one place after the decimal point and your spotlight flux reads 24.7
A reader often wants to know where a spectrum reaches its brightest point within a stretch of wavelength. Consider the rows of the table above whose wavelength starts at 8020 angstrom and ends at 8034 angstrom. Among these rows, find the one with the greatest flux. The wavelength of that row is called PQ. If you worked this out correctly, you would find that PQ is 8033.37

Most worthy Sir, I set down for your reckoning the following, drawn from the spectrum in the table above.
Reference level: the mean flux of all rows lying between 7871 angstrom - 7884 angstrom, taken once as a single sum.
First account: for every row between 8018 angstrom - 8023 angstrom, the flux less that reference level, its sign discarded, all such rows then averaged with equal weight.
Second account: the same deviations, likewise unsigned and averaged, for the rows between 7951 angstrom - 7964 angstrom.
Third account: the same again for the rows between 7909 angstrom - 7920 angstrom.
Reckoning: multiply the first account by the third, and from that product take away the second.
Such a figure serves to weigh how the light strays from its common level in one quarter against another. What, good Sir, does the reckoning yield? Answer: -0.3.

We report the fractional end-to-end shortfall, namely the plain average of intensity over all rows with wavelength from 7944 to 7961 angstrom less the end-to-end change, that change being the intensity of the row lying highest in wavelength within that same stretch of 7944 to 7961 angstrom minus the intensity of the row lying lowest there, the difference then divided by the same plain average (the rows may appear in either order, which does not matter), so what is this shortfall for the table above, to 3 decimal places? 0.946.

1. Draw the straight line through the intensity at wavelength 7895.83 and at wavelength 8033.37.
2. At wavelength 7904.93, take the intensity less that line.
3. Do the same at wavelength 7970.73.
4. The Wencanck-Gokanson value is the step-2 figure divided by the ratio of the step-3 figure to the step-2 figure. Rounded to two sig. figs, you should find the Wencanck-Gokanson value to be 2.9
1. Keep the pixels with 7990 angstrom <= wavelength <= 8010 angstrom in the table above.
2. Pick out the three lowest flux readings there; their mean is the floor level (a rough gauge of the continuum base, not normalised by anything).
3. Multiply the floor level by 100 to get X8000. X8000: 2347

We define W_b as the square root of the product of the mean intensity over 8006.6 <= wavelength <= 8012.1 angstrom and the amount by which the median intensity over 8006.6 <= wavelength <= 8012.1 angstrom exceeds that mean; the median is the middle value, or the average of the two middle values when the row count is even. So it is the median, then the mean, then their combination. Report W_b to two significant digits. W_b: 2.2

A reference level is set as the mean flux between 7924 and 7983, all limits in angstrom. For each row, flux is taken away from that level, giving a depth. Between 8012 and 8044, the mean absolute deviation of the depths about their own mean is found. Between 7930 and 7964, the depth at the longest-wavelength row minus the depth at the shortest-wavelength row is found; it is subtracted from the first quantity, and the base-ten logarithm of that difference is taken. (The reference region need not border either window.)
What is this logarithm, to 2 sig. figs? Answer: -0.19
